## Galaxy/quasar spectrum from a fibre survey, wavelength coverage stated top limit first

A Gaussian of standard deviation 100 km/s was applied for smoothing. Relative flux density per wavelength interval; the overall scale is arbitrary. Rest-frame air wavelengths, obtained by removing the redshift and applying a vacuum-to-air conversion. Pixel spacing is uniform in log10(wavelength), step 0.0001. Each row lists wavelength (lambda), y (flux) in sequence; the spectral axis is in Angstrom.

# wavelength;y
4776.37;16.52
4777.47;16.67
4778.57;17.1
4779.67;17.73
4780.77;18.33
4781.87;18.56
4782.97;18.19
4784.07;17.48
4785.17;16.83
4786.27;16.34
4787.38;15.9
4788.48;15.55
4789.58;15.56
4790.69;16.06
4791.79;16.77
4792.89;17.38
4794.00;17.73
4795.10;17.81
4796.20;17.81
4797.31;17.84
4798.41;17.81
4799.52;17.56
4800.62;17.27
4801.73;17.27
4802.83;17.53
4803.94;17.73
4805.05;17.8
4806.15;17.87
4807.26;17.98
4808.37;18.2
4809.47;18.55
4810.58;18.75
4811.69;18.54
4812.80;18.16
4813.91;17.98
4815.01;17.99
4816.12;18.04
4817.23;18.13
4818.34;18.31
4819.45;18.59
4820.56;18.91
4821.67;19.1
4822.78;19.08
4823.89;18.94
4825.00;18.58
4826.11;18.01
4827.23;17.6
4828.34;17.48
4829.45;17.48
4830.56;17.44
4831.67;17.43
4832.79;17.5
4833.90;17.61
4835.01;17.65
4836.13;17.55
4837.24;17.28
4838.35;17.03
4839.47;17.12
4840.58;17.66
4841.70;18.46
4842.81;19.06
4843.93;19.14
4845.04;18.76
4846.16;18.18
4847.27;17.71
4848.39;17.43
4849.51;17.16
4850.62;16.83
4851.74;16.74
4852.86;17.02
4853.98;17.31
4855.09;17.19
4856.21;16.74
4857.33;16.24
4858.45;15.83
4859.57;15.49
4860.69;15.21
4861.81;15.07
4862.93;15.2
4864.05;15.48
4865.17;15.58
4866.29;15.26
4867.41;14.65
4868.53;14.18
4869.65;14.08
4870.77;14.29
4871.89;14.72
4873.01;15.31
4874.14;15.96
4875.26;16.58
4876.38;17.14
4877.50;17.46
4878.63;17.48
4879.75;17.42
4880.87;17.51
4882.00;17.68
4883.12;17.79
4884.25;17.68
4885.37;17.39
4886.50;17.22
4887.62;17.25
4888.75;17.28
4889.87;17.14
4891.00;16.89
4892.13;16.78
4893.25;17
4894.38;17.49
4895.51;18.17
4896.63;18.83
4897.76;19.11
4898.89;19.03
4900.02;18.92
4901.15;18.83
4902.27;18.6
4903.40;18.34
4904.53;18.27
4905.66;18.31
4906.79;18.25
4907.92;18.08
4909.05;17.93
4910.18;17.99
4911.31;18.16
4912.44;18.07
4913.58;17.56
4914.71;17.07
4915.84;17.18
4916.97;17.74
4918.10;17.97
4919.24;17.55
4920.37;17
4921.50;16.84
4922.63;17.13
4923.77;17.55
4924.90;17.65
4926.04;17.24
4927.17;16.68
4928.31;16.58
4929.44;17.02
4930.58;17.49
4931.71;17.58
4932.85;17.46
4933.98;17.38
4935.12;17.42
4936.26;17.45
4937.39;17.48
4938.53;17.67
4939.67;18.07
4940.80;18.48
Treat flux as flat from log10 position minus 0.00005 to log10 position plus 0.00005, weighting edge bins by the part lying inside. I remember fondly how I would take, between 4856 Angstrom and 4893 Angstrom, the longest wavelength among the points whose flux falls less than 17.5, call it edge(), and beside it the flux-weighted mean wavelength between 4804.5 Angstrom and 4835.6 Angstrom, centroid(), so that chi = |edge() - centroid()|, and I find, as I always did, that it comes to 72.2 Angstrom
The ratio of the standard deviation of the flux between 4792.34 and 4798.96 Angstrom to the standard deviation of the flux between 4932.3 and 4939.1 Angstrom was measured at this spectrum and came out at 1.7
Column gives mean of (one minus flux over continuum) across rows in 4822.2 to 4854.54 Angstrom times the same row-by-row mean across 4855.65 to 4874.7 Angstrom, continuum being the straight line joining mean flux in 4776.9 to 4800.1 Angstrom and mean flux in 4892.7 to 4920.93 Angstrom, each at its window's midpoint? -0.0017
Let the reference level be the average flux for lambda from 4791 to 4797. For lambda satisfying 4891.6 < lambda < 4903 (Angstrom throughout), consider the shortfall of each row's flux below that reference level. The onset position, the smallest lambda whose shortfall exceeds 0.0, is 4892.13 Angstrom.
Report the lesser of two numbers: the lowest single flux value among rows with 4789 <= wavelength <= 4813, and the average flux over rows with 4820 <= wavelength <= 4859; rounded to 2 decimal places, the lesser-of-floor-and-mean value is 15.56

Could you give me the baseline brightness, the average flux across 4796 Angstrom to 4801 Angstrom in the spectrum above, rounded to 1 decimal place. 17.7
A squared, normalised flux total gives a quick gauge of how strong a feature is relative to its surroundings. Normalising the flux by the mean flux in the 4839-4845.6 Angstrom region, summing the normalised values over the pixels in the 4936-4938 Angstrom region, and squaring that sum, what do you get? 3.6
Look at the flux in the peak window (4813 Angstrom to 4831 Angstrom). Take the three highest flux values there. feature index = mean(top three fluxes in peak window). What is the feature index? 19.0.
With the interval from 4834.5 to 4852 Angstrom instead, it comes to 19.0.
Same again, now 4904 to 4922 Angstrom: 18.3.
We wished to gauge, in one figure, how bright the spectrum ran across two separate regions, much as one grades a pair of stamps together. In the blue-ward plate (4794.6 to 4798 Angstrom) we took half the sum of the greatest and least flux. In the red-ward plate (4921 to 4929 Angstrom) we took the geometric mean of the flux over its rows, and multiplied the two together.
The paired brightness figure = 305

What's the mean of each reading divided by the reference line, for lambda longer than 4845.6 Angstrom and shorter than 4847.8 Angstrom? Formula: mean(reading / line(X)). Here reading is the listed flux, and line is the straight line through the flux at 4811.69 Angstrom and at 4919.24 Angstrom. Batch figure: 0.99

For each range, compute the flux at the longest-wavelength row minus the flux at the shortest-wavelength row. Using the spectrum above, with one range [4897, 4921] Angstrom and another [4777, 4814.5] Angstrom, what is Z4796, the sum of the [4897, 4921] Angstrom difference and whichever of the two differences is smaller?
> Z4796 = -4.2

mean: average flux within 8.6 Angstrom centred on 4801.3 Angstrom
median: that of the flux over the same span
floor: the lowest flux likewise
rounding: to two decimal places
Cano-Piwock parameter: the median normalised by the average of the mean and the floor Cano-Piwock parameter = 1.01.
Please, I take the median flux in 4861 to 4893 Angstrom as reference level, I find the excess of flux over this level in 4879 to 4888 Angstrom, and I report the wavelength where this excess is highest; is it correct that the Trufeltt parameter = 4883.12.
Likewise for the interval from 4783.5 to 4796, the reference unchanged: 4795.10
